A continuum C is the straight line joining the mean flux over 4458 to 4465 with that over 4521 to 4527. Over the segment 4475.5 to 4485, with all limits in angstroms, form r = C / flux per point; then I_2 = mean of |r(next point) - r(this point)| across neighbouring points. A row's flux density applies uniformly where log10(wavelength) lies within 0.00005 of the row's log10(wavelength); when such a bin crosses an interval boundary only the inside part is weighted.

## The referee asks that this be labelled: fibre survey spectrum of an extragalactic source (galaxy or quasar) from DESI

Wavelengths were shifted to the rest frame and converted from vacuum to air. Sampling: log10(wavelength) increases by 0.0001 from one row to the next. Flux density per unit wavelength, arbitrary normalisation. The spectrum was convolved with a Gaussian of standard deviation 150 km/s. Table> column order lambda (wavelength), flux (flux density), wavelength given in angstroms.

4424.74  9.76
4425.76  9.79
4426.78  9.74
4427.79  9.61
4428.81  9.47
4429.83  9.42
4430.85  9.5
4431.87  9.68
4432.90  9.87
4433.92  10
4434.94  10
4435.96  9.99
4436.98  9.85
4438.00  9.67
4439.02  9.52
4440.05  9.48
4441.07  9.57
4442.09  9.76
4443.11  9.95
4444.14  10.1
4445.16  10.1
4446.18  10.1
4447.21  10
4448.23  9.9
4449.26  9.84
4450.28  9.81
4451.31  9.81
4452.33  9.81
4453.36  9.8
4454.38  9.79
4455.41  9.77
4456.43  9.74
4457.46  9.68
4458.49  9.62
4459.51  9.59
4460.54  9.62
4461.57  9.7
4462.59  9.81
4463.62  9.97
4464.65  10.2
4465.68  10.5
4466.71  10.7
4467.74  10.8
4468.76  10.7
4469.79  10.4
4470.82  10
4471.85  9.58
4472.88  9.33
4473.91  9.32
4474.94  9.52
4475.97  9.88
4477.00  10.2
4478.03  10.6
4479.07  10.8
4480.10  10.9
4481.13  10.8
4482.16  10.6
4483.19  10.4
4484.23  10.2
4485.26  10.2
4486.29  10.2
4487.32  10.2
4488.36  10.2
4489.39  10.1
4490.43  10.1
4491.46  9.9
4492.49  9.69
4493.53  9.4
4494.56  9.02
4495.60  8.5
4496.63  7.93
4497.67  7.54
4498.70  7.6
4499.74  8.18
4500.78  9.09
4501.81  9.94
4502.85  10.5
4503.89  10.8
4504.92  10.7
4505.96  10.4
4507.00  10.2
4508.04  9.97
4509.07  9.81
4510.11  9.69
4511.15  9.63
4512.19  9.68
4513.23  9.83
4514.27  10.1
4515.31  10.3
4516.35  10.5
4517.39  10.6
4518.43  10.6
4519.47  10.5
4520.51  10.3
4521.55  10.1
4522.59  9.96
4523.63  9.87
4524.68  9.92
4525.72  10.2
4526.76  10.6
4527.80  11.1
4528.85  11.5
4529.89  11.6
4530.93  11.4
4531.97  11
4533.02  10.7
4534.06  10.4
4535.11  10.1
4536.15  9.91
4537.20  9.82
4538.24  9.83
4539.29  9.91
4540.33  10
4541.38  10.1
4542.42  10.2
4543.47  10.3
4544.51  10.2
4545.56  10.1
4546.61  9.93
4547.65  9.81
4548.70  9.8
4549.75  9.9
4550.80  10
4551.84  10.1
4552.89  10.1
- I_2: 0.019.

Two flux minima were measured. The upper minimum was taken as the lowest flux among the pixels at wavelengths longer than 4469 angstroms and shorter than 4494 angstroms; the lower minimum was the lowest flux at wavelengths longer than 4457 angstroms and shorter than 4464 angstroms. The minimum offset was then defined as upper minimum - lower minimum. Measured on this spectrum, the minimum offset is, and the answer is -0.3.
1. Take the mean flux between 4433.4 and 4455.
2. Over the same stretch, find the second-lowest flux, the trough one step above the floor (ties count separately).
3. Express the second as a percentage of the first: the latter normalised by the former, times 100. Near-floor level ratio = 96.6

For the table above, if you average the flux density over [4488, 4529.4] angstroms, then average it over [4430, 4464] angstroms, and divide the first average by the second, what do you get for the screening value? 1.01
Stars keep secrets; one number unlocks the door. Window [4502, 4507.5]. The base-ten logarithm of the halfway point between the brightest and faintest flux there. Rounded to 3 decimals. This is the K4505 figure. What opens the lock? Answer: 1.021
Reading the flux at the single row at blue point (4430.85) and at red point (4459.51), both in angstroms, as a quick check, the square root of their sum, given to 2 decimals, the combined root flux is 4.37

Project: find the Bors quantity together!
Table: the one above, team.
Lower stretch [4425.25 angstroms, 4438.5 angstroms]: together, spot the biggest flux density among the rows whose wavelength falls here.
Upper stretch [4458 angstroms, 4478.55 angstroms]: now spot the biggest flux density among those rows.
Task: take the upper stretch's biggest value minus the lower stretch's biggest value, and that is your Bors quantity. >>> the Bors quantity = 0.8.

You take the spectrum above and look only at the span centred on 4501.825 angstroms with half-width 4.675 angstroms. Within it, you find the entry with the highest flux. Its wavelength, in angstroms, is 4503.89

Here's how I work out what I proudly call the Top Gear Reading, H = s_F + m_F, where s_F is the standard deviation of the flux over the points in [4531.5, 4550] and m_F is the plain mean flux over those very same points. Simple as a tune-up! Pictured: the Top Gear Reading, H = 10.4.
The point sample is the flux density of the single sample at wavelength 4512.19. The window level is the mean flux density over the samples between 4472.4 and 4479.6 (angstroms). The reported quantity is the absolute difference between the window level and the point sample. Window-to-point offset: 0.3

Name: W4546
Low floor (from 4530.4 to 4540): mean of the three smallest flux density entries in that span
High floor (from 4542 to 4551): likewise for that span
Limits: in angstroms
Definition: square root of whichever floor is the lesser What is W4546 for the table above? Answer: 3.14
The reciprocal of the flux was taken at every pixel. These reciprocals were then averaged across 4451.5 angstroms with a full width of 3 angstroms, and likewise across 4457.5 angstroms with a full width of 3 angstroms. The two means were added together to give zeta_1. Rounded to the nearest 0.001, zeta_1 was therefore 0.205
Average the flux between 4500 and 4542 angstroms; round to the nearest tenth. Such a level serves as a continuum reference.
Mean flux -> 10.3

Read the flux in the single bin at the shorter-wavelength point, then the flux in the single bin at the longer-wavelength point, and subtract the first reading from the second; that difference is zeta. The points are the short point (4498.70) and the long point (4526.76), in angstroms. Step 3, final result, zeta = 3.00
